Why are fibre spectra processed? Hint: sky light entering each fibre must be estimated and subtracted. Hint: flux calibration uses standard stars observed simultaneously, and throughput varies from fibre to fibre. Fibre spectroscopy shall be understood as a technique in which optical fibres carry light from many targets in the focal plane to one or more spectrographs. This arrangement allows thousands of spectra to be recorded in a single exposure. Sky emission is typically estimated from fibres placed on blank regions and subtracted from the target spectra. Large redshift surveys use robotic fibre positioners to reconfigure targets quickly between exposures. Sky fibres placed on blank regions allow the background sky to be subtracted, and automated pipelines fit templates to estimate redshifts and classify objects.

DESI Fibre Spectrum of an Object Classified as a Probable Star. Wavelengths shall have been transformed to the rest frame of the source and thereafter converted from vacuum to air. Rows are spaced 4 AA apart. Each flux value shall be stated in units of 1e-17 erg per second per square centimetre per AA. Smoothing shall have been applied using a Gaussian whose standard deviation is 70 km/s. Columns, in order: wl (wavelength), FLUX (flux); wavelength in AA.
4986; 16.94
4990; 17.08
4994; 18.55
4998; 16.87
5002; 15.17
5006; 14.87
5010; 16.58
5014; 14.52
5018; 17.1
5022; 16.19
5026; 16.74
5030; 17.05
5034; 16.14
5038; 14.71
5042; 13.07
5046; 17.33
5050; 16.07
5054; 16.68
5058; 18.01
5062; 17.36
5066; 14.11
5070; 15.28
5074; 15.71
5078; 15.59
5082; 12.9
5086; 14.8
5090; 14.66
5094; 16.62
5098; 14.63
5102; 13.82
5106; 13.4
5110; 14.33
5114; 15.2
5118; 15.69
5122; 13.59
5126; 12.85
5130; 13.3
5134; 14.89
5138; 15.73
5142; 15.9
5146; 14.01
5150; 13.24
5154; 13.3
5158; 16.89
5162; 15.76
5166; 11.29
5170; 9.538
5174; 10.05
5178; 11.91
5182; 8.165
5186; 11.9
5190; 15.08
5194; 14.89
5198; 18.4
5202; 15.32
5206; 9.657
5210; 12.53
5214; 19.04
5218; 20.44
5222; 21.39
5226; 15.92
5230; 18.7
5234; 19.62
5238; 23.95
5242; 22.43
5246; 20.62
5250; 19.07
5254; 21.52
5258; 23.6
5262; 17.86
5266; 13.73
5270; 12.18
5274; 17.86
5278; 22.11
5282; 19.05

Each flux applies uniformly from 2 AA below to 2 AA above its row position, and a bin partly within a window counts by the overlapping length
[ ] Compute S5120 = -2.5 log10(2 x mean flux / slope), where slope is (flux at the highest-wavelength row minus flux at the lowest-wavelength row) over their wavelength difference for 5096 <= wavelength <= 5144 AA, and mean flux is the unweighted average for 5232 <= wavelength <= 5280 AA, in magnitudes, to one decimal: -7.8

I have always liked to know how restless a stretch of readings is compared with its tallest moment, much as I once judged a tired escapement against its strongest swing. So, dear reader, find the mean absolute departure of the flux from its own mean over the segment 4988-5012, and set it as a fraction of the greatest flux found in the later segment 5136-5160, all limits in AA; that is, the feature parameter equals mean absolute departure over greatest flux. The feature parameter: 0.059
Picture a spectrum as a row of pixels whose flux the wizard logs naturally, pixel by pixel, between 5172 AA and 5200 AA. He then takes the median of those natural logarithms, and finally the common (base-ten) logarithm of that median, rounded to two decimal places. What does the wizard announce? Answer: 0.39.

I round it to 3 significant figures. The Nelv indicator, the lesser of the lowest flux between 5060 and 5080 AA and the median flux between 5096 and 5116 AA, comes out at 14.1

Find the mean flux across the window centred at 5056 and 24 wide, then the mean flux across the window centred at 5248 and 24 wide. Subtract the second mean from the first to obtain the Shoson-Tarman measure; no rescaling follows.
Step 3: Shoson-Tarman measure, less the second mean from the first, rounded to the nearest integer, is -5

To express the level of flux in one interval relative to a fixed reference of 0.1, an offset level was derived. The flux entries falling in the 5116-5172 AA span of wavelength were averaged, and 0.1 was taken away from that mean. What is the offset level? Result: 13.9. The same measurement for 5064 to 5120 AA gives 14.7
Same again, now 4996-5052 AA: 15.8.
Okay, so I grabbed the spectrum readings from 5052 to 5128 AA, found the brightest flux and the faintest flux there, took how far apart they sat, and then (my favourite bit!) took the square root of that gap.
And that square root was 2.27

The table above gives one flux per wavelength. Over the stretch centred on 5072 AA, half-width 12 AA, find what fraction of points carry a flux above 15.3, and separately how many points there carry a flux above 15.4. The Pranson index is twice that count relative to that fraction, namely 12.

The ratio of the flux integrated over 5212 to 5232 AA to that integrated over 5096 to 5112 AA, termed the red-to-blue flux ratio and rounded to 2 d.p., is 1.70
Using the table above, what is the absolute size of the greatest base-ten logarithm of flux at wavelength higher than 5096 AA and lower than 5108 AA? 1.17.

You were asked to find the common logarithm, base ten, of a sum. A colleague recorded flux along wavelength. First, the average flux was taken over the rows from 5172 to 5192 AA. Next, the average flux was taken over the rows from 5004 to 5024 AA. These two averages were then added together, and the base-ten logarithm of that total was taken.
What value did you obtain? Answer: 1.44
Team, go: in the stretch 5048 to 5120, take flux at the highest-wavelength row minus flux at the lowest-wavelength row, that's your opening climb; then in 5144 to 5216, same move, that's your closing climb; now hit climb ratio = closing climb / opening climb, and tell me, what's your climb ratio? -13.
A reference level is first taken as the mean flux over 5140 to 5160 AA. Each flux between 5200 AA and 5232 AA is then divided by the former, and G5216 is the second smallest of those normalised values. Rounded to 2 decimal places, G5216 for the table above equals 0.85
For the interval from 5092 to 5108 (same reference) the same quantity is 0.94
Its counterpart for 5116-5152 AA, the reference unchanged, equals 0.90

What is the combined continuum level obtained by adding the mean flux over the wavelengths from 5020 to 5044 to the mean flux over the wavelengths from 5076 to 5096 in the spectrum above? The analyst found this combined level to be 31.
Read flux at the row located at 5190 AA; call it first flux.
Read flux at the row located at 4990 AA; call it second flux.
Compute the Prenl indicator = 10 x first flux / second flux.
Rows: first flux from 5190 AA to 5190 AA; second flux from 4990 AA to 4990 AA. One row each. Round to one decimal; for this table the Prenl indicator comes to 8.8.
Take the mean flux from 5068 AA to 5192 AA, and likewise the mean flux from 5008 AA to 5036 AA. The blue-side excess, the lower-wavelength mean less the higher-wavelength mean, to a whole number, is 2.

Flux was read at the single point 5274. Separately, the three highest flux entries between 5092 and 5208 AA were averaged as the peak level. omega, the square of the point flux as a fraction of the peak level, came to 1.07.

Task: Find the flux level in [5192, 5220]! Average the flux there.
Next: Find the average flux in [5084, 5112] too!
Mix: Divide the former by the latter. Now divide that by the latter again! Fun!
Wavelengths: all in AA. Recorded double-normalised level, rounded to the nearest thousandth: 0.074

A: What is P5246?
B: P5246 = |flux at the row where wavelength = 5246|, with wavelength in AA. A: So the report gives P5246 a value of 20.6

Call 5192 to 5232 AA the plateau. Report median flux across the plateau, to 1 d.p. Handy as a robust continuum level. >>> 17.2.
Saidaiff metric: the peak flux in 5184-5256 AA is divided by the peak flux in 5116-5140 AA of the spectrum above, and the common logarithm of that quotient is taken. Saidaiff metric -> 0.18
